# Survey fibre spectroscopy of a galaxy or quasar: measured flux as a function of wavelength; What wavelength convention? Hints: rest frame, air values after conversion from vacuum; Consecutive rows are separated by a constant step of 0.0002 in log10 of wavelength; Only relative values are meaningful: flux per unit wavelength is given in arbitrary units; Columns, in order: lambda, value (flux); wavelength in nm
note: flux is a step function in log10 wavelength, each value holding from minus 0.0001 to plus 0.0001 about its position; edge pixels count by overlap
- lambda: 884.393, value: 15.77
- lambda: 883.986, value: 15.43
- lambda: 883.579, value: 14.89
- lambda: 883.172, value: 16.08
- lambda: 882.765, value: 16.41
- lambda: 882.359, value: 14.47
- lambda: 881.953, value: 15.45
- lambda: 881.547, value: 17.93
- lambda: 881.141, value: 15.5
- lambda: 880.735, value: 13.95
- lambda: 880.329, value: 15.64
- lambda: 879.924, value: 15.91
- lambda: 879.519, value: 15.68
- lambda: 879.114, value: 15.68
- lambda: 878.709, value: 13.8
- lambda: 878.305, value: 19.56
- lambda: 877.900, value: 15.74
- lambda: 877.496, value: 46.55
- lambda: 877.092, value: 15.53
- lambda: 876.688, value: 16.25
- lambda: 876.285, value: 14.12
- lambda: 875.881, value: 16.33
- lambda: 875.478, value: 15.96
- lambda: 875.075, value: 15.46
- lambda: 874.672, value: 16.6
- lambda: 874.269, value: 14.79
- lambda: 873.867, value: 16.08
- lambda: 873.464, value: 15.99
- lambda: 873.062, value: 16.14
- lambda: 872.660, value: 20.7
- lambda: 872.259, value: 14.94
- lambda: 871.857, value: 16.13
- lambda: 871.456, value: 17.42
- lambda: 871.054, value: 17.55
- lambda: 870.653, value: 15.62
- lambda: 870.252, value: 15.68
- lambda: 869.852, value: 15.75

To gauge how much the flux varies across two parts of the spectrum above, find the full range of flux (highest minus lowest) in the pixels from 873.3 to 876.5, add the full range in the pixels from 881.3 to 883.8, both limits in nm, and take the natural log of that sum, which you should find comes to 1.78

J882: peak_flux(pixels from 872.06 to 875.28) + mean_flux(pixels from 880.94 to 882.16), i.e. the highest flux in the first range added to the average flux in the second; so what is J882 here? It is 37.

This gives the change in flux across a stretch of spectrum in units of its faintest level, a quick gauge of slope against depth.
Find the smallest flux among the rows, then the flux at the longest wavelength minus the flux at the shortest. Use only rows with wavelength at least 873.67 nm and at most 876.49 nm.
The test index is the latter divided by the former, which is -0.14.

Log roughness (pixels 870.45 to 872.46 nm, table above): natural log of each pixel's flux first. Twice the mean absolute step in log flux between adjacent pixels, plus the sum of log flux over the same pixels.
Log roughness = 14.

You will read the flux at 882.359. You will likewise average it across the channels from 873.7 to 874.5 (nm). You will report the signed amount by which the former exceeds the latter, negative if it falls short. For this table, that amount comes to -1.0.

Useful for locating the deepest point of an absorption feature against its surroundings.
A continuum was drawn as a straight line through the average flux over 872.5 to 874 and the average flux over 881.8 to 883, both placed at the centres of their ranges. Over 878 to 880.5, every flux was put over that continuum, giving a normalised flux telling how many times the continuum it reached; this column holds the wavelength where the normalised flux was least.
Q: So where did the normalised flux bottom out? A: 878.709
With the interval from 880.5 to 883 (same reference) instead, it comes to 880.735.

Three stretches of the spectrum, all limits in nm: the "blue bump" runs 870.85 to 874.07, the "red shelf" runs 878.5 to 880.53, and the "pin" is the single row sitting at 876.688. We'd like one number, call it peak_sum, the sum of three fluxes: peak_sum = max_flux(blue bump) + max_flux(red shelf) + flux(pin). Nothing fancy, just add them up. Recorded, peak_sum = 52.9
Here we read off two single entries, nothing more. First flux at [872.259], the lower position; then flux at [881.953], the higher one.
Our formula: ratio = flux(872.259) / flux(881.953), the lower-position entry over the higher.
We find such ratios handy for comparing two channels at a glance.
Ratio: 0.97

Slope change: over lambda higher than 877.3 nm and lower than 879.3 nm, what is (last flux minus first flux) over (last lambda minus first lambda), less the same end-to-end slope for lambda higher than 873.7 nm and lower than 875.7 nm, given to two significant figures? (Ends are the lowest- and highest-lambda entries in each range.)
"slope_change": -19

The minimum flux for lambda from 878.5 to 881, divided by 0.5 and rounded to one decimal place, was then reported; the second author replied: 27.6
